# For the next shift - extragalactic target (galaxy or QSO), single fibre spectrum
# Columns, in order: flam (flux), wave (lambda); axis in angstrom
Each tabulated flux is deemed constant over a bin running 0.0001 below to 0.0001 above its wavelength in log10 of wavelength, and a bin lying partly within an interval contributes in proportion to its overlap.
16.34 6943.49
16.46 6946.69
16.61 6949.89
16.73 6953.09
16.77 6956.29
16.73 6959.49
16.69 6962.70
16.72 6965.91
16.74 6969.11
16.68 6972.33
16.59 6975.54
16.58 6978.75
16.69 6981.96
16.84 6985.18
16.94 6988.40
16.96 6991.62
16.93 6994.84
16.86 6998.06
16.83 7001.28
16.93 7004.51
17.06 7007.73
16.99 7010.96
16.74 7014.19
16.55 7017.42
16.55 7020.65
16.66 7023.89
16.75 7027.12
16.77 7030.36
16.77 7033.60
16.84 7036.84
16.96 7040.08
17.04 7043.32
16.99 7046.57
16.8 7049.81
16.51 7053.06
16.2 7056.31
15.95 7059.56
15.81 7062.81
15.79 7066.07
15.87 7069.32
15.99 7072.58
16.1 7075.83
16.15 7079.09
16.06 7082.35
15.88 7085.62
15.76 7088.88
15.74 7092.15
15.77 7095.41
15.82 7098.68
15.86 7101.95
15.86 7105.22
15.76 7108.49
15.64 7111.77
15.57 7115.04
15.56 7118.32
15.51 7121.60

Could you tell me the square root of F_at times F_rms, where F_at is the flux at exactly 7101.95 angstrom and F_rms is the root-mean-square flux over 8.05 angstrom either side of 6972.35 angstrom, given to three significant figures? 16.3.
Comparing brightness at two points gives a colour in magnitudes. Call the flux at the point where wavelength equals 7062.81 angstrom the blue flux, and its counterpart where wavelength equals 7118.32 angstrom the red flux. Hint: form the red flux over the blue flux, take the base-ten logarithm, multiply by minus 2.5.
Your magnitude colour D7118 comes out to 0.017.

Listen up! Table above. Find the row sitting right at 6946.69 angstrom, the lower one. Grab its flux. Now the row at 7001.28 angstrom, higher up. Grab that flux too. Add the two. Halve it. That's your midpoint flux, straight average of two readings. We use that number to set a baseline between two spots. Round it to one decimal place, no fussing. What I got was 16.6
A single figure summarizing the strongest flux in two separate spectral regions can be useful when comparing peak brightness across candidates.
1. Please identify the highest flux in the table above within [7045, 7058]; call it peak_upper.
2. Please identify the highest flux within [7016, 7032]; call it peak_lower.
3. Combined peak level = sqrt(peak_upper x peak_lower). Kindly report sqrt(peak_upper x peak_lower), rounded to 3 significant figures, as 16.9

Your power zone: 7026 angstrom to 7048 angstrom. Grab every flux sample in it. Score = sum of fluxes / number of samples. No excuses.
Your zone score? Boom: 16.9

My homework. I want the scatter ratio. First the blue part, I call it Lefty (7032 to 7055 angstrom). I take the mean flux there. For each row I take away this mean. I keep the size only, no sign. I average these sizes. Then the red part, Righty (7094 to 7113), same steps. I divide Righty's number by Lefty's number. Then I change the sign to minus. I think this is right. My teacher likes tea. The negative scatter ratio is -0.5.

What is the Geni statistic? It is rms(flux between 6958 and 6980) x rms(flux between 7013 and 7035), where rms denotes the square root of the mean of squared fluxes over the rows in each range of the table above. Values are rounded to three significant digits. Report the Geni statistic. 278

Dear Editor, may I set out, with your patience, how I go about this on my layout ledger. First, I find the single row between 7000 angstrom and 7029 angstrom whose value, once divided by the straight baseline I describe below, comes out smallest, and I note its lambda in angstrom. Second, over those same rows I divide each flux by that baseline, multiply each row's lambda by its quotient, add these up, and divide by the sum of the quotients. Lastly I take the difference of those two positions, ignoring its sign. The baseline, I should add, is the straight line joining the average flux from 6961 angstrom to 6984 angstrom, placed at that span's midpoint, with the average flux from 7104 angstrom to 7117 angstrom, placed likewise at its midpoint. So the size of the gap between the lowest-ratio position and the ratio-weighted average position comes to 3.3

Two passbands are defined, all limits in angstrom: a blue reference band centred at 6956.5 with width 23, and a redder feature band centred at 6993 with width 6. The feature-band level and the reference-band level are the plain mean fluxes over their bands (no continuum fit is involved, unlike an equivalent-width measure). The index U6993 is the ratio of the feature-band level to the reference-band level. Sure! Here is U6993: 1.02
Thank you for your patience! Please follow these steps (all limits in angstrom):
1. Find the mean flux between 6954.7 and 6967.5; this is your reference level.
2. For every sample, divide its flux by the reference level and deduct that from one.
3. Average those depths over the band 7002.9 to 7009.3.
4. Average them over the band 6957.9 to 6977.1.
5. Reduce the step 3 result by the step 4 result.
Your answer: -0.02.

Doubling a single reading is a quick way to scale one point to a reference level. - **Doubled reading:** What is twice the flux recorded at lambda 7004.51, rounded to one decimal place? 33.9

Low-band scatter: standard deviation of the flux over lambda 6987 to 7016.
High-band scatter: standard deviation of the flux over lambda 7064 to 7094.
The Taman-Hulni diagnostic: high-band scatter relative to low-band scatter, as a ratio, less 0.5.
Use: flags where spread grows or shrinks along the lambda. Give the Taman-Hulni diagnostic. 1.1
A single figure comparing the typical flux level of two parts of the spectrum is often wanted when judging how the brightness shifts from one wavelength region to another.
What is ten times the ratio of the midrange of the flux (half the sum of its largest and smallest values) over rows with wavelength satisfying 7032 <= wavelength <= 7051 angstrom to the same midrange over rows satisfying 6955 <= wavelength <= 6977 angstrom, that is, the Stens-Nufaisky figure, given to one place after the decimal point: 10.1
